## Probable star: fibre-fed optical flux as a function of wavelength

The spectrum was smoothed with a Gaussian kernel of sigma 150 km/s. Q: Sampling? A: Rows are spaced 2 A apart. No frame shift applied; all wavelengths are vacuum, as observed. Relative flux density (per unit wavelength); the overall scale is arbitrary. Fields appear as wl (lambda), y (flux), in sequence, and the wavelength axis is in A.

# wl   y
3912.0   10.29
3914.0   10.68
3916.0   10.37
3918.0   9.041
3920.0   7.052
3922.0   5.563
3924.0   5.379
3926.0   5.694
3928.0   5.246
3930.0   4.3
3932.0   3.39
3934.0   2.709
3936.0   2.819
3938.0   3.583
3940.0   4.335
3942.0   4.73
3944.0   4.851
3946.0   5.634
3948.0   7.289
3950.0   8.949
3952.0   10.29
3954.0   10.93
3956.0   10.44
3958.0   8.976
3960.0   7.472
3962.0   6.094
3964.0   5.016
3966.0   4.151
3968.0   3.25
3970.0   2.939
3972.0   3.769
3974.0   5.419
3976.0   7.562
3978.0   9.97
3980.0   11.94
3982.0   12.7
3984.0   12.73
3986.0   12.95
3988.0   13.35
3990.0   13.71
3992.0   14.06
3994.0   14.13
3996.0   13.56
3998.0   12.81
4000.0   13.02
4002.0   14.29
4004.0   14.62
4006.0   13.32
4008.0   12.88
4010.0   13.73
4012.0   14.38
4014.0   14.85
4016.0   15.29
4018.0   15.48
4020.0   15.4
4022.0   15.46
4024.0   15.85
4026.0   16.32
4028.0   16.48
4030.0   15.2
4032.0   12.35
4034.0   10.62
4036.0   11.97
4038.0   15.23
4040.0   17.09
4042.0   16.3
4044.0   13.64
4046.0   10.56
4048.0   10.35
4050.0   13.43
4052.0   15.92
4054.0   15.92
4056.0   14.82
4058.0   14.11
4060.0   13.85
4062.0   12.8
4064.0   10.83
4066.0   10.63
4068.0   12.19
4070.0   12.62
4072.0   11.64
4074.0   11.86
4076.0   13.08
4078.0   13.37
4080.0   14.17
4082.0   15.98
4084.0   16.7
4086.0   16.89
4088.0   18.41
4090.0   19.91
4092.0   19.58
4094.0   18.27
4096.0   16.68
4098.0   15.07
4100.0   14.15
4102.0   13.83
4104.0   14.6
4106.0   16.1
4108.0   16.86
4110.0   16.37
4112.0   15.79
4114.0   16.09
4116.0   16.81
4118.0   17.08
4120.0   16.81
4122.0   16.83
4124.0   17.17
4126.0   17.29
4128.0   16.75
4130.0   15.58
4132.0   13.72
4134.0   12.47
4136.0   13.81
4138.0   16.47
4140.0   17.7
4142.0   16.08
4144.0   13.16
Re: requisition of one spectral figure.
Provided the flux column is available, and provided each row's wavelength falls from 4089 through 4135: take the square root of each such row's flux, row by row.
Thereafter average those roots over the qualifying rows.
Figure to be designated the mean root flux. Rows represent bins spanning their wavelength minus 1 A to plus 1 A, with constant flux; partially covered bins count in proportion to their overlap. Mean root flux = 4.0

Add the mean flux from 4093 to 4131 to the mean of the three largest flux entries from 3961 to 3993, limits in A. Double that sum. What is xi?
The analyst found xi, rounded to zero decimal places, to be 60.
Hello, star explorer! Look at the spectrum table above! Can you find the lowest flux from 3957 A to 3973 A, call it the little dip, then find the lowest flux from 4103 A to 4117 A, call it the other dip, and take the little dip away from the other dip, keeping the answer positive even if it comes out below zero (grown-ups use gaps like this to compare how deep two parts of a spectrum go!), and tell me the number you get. 12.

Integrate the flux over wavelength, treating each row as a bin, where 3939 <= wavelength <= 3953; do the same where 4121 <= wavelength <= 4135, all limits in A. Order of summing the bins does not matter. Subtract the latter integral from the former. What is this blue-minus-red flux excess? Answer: -127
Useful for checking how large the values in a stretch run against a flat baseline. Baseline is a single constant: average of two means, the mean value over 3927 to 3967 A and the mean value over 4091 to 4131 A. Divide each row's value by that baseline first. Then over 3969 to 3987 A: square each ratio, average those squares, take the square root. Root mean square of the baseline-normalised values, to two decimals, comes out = 0.86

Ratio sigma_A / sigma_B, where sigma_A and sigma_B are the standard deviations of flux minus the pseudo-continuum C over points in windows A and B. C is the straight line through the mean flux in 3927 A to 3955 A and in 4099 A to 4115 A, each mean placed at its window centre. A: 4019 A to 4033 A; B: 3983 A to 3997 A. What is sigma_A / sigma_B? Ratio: 4.3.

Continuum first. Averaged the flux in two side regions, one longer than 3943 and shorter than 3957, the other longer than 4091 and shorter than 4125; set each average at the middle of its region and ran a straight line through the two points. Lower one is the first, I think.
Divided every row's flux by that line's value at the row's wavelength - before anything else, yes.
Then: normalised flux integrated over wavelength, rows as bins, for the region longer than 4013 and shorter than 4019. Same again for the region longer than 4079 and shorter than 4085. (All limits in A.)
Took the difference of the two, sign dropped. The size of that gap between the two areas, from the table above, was 1.6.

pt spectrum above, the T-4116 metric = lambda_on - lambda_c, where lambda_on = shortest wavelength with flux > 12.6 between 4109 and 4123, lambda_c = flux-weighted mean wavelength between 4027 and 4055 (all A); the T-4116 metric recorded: 69.0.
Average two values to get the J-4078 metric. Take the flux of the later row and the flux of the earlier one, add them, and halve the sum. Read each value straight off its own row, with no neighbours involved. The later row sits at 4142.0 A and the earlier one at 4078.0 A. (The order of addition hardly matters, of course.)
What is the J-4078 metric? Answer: 14.7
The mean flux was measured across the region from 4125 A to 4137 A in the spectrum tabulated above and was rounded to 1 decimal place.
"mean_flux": 14.9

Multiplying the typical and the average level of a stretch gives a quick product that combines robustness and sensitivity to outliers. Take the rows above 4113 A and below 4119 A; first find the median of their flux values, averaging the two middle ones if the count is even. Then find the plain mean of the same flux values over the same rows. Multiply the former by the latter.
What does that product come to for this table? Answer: 280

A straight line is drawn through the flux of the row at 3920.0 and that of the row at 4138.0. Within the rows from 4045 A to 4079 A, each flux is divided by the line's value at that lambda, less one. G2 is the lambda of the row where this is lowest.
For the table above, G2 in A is 4066.0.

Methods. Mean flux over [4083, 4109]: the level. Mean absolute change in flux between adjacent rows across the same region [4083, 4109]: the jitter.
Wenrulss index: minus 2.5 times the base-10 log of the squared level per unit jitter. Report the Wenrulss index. -6.1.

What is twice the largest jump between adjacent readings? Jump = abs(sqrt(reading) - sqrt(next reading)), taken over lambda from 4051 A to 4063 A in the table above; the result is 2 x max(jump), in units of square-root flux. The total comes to 0.29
